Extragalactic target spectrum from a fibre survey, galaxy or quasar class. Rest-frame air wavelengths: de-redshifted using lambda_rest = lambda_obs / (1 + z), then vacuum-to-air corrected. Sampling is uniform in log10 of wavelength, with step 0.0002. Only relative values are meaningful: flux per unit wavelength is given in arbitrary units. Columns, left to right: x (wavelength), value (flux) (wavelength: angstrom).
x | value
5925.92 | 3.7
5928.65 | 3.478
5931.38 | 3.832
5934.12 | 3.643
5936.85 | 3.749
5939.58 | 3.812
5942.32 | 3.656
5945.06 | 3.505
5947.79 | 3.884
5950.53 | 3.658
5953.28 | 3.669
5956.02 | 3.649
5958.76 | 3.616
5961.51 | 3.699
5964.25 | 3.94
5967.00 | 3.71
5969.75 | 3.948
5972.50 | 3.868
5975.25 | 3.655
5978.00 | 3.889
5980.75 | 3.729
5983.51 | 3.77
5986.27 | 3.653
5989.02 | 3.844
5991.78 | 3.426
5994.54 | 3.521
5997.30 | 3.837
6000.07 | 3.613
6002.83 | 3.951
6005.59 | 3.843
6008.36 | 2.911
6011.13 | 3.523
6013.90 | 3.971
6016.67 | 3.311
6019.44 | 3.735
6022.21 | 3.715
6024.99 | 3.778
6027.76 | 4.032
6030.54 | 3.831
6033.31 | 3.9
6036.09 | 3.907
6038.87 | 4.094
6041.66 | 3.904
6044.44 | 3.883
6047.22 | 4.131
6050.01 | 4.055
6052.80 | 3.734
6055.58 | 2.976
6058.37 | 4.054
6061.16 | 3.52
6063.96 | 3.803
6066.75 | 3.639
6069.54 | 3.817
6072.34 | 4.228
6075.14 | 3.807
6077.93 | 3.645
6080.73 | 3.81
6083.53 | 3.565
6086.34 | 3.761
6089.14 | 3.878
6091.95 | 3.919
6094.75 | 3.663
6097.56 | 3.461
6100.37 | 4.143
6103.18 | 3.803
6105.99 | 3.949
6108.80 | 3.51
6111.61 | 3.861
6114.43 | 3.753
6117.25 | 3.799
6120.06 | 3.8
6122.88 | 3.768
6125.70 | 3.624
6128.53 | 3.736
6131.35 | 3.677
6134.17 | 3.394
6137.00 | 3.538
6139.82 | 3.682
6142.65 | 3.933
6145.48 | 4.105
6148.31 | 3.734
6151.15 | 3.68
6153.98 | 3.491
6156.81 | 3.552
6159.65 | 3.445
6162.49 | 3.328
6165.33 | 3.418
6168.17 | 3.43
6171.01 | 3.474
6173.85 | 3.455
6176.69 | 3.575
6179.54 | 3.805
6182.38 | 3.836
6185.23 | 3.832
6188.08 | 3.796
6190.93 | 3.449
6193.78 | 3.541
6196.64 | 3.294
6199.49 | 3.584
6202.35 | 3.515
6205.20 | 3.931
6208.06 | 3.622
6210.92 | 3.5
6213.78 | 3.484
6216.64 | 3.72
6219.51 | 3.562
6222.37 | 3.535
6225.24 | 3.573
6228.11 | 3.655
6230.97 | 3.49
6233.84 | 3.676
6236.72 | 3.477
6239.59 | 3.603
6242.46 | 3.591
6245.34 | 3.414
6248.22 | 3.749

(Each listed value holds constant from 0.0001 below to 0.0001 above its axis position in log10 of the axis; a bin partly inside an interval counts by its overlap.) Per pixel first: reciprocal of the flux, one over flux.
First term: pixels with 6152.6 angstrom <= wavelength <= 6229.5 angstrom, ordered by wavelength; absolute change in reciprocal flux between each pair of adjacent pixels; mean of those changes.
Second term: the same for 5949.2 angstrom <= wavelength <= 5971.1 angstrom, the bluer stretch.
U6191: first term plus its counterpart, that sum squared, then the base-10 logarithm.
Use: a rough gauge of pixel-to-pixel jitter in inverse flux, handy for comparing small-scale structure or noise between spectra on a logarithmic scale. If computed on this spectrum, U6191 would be -3.5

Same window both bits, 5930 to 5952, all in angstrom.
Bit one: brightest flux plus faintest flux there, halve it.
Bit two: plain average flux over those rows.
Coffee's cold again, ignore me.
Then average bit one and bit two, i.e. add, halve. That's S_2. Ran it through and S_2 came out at 3.71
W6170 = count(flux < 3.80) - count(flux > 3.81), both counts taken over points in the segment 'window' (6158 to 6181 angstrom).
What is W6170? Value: 7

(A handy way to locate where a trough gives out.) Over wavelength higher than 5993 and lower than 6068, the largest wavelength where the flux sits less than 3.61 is 6061.16 angstrom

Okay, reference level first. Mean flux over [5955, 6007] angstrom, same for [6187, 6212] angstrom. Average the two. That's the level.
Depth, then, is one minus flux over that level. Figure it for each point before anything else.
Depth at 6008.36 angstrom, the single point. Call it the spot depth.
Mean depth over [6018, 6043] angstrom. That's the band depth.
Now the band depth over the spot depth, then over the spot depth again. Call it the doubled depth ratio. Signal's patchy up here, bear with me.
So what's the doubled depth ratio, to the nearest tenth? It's -1.4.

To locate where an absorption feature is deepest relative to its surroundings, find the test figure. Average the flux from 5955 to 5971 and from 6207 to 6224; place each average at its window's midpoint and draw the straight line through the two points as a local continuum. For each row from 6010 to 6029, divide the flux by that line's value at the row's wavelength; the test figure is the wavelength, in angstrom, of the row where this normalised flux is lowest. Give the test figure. 6016.67 angstrom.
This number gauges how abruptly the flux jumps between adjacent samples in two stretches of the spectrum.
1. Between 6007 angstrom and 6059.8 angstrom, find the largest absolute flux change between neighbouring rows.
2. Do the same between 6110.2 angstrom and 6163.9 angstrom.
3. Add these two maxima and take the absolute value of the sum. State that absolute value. 1.4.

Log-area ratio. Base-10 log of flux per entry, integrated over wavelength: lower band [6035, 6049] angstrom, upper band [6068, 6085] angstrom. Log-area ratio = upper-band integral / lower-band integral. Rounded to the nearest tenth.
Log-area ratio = 1.2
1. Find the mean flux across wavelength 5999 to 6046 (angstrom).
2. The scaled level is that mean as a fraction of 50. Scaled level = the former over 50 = 0.0752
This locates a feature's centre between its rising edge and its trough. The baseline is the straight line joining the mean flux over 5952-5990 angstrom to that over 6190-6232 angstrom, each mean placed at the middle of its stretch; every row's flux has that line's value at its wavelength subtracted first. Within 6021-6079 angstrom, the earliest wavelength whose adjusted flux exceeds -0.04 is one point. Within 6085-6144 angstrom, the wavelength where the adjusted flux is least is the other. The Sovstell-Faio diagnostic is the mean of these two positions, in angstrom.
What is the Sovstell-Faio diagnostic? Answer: 6078.2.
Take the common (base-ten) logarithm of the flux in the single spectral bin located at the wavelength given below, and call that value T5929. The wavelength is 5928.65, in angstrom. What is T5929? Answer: 0.541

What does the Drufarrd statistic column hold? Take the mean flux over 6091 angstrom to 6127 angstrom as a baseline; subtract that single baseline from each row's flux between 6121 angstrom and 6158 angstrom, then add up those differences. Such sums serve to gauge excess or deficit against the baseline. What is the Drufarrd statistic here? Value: -1.1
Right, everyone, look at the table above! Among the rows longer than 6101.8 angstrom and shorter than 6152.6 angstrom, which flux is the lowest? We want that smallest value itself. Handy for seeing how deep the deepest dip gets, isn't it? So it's 3.394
